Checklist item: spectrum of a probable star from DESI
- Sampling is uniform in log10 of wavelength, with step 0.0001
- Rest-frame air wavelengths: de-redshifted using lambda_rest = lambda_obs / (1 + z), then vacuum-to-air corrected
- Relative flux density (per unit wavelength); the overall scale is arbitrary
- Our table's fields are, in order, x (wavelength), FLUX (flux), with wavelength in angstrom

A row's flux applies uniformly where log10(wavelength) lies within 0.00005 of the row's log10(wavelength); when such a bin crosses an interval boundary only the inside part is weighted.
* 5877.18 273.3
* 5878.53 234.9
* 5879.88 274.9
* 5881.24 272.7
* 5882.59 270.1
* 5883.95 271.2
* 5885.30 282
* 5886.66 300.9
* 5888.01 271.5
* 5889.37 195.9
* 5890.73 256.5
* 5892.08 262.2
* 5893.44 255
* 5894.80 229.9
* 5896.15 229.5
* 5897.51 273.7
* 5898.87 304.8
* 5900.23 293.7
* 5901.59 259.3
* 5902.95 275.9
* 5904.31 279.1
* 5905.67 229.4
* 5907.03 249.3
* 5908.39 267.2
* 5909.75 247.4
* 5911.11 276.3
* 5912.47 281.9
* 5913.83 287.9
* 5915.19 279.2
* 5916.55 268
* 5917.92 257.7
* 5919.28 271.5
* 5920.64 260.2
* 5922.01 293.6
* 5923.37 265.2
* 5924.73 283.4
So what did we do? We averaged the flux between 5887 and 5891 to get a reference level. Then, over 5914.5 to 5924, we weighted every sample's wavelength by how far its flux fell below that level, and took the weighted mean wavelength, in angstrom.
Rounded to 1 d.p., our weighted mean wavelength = 5919.4 angstrom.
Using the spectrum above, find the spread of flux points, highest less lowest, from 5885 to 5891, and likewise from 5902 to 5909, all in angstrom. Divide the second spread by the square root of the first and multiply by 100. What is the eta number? 485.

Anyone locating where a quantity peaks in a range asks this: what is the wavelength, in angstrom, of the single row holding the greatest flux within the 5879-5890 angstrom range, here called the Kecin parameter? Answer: 5886.66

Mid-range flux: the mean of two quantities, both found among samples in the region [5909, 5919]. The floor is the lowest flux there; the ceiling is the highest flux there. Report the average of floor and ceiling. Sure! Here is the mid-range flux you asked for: 268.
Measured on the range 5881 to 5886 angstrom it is 276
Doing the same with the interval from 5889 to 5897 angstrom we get 229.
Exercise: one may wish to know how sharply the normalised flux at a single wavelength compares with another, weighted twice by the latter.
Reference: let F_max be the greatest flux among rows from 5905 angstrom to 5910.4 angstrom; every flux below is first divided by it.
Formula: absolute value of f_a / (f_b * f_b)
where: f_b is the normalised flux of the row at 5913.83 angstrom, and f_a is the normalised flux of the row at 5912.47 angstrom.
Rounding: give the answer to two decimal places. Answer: 0.91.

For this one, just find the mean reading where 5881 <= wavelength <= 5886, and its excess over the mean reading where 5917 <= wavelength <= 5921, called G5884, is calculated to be 11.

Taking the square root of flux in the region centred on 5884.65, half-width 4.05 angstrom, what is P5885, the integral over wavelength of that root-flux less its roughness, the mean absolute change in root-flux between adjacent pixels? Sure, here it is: 135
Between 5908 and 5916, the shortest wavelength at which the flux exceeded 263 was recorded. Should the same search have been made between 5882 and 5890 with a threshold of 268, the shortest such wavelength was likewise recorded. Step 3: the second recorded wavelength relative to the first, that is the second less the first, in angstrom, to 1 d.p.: -25.8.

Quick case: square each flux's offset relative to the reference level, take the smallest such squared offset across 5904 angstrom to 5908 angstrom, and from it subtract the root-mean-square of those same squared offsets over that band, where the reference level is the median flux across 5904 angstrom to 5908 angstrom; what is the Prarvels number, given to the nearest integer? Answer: -561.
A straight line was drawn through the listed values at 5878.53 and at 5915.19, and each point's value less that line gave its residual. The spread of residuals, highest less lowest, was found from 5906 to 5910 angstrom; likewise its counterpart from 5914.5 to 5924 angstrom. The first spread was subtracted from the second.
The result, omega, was 10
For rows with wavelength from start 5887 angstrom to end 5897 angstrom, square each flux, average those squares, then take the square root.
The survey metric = 244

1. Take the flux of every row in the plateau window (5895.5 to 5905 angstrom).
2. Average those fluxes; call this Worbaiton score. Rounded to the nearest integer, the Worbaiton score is 274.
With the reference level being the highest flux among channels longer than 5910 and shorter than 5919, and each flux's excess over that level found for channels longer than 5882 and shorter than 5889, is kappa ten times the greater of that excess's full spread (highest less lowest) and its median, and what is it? 308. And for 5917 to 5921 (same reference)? 138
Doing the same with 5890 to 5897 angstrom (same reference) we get 327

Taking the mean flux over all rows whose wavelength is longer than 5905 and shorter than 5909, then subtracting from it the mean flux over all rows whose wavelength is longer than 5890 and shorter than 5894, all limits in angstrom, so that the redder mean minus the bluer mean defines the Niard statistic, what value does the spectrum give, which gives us -9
